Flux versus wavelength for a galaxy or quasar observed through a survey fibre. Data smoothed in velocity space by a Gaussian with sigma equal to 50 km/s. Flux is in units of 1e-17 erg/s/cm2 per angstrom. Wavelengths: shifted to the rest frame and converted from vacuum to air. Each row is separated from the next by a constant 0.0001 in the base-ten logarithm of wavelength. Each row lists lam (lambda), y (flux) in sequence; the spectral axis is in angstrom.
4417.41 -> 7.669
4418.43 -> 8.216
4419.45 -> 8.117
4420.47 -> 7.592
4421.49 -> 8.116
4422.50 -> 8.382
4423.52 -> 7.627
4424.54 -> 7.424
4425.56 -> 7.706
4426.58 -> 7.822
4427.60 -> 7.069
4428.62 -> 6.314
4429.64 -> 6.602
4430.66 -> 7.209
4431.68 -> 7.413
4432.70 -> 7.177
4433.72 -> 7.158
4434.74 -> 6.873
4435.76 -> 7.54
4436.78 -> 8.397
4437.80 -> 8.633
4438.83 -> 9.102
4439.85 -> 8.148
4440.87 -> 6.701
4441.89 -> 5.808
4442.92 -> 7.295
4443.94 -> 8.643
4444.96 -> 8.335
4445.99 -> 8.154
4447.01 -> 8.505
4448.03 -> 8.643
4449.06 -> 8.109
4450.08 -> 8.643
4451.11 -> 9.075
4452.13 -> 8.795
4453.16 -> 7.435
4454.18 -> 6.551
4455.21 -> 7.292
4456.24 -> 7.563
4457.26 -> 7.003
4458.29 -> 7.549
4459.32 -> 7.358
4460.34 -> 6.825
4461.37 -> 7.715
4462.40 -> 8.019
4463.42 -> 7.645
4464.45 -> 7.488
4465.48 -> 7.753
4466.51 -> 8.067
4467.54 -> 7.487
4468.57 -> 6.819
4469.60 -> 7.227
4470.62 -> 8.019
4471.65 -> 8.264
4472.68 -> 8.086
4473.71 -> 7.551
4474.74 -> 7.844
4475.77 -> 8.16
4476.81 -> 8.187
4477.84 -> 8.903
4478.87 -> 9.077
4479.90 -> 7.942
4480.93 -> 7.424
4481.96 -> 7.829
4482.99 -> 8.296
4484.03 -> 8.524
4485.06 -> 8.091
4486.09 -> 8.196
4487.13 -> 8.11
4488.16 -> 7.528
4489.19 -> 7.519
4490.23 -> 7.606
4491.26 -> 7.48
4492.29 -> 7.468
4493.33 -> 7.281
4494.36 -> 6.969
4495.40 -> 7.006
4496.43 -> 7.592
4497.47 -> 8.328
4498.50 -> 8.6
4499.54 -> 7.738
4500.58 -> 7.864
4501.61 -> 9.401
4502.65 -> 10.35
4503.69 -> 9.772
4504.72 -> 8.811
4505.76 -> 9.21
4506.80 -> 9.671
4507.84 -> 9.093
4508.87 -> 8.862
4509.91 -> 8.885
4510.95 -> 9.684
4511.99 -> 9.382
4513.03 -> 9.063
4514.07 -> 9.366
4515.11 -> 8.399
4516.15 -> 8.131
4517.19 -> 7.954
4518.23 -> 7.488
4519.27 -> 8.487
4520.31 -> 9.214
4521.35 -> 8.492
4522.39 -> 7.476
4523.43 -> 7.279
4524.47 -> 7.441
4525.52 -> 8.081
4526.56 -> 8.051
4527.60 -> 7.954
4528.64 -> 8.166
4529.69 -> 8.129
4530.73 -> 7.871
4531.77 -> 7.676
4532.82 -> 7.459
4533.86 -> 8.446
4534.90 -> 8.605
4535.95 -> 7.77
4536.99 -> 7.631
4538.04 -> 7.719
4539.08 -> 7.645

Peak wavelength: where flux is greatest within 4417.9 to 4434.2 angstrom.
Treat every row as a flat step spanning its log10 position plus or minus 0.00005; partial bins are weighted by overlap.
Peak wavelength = 4422.50 angstrom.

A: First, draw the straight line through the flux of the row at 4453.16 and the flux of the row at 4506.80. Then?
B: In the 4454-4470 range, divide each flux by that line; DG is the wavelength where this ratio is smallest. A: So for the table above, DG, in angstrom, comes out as 4468.57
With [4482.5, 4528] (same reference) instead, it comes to 4523.43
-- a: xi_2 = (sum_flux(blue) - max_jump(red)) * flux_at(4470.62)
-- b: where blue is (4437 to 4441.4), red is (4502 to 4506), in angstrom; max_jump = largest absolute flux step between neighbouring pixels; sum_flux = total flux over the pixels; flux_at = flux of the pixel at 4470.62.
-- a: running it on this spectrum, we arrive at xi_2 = 254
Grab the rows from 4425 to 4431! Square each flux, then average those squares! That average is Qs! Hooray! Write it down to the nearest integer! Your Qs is 51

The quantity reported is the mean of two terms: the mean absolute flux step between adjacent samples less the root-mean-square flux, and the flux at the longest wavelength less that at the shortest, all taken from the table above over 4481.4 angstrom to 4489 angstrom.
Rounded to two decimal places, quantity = -4.04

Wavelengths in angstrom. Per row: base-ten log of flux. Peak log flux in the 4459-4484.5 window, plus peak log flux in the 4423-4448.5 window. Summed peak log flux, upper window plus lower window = 1.92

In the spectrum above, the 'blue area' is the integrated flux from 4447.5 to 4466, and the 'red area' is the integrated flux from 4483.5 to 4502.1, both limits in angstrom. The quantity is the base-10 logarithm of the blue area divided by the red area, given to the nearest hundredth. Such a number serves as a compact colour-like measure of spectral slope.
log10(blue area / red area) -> -0.01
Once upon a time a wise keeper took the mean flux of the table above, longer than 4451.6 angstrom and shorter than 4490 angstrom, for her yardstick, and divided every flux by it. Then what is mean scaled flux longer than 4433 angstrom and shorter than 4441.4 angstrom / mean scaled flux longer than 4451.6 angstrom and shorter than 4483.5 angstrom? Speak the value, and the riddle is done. 1.01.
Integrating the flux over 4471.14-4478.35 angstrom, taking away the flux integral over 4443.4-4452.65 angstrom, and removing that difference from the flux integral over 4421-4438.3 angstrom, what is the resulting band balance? 150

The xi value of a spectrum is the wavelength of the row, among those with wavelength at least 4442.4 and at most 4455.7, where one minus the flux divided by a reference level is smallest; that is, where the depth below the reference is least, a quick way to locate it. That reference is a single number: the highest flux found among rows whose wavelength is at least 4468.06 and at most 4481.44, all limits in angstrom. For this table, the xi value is 4451.11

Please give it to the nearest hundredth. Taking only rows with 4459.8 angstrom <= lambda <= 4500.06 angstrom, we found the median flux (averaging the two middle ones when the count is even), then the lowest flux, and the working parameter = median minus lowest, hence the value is 0.93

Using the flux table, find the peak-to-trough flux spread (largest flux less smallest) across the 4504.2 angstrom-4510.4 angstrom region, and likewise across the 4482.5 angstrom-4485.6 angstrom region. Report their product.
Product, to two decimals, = 0.37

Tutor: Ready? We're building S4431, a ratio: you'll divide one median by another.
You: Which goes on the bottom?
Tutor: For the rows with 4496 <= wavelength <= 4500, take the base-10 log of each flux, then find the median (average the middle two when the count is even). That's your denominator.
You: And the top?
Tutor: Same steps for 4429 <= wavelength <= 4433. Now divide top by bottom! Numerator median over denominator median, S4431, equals 0.95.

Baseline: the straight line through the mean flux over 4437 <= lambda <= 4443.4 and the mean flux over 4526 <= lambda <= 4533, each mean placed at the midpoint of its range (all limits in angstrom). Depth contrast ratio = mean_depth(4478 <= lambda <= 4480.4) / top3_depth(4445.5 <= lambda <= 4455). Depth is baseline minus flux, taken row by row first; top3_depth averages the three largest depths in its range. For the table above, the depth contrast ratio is -3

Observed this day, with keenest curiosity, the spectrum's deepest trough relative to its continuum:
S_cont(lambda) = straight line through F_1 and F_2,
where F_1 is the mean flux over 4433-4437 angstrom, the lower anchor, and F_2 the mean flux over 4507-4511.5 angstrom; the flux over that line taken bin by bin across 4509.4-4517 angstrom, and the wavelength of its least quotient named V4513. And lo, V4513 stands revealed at 4516.15 angstrom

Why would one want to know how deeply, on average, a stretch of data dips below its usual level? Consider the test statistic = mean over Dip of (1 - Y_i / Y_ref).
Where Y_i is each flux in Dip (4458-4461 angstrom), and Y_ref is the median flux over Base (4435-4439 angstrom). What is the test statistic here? 0.15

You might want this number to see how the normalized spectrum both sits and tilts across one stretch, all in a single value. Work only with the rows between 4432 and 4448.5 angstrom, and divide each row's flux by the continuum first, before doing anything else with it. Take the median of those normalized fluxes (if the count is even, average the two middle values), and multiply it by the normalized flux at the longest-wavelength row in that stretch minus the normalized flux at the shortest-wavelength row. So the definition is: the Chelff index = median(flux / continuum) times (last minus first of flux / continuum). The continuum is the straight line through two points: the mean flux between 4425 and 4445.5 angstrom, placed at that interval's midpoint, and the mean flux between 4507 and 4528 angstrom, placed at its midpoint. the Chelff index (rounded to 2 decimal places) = 0.18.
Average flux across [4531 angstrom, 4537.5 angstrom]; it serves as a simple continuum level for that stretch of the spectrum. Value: 7.93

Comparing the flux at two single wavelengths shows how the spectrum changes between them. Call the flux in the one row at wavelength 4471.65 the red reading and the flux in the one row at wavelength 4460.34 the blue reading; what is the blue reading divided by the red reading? 0.83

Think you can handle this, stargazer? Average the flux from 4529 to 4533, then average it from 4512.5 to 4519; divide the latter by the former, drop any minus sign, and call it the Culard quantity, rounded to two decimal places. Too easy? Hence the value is 1.08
